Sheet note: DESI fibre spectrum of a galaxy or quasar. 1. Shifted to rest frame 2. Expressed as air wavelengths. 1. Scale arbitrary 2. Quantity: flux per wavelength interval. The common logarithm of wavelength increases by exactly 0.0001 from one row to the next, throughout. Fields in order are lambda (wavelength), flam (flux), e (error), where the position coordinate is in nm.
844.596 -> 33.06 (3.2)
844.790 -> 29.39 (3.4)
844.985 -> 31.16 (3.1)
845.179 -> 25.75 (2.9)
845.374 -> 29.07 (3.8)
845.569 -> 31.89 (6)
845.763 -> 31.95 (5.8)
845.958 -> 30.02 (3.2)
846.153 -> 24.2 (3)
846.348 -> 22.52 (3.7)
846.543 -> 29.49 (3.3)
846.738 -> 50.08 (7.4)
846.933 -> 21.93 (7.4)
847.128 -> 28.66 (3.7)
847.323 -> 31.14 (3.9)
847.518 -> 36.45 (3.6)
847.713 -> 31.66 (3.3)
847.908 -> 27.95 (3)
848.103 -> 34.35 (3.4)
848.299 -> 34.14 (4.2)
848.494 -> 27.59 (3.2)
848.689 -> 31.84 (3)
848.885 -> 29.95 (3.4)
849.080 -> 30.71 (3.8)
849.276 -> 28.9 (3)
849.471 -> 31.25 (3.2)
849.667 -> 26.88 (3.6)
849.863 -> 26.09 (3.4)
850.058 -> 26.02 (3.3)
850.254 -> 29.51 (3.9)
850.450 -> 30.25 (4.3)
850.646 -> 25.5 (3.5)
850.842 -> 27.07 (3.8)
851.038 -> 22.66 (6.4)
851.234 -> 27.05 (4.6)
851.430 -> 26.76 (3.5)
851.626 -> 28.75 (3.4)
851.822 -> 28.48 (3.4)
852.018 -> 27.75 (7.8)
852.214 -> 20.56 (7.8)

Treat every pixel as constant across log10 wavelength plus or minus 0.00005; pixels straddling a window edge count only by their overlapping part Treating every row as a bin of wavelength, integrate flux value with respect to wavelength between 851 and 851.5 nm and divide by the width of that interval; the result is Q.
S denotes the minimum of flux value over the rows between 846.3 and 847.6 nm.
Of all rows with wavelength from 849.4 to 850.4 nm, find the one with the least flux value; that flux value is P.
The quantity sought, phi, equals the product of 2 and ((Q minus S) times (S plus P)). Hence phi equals 367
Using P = 26.02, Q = 25.8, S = 21.93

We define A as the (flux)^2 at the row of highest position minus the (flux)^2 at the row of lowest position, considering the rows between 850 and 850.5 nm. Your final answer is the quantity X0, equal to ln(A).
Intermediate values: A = 238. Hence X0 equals 5.5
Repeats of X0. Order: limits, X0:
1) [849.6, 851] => 2.3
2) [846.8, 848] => 5.7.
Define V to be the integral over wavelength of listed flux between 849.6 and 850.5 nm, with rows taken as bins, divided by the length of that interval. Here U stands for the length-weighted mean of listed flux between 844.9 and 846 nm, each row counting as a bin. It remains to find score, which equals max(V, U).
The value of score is 30.0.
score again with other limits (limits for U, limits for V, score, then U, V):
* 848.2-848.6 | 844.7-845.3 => 30.9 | 30.9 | 28.8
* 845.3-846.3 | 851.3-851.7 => 29.1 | 29.1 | 27.6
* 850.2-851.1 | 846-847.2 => 29.5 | 27.0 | 29.5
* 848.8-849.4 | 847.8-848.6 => 31.0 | 29.9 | 31.0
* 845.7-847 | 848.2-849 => 30.9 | 30.2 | 30.9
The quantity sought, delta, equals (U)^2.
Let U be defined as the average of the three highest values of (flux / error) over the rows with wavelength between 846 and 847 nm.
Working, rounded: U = 7.9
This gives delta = 63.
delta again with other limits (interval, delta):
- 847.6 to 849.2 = 102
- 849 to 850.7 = 84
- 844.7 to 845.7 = 84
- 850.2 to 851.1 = 54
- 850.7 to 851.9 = 67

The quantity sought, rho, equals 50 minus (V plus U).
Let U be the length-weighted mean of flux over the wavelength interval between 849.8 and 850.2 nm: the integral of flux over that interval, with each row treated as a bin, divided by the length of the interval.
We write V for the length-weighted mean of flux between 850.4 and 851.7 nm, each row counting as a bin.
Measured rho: -3.2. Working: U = 26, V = 26.7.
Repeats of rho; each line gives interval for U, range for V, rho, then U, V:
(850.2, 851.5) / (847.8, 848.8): -8.0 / 27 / 31.2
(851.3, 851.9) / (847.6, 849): -9.1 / 28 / 31.1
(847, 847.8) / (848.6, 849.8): -11.4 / 32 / 29.8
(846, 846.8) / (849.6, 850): -7.1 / 31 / 26.4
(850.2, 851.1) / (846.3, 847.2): -8.1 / 27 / 31.0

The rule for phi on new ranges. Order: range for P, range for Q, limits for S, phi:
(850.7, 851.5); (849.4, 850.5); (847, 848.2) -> 22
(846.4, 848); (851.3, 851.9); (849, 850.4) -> 184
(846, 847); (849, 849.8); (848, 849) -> 163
